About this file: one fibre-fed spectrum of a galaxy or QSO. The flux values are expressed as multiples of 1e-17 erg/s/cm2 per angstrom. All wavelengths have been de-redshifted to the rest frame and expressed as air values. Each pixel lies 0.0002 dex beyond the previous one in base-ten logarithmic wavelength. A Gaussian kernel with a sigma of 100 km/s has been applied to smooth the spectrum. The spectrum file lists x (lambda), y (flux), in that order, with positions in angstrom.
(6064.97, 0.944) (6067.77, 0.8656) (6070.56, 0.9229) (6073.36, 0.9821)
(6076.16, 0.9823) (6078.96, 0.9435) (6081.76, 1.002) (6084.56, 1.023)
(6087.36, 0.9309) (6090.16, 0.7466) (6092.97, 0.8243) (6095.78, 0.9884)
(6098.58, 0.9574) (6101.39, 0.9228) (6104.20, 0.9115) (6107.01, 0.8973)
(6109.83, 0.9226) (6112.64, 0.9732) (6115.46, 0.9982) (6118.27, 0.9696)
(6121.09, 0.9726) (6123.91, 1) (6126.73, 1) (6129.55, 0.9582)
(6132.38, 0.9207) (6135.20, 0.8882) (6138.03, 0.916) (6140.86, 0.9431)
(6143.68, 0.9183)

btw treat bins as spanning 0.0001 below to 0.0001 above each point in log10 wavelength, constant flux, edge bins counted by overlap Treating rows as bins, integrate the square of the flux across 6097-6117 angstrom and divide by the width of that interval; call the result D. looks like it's 0.887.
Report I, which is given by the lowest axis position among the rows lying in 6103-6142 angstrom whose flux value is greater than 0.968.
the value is 6112.64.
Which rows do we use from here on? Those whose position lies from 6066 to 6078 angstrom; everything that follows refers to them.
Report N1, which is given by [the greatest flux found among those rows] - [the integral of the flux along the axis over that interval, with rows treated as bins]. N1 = -10.3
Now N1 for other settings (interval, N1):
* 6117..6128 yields -9.8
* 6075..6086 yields -9.8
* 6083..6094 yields -8.7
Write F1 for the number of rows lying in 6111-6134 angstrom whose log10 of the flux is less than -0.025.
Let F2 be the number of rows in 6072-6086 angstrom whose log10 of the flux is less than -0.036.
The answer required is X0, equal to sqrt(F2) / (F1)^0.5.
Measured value 0.0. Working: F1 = 1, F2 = 0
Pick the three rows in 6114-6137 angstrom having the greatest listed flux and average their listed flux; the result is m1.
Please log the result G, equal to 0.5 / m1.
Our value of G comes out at 0.500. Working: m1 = 1.00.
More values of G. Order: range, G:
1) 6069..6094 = 0.499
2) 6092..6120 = 0.507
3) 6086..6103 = 0.521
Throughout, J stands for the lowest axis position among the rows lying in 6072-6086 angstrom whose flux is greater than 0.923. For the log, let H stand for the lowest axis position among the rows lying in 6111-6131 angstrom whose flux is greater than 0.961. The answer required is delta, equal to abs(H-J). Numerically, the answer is 39.3 angstrom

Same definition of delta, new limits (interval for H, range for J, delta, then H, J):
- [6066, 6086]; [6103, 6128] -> 39.3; 6073.36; 6112.64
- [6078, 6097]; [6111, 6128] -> 30.9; 6081.76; 6112.64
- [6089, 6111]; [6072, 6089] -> 22.4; 6095.78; 6073.36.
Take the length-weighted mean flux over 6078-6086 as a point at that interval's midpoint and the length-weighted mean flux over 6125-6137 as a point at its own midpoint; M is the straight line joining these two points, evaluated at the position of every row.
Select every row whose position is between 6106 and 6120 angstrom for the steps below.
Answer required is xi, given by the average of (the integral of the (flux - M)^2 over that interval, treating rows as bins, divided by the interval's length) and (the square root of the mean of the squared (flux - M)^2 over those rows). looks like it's 0.0020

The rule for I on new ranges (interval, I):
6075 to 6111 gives 6076.16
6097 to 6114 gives 6112.64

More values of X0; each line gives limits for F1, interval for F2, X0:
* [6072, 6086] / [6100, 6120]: 1.4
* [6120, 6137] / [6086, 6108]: 1.4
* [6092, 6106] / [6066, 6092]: 0.8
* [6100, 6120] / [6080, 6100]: 0.7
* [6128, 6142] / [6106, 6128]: 0.5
